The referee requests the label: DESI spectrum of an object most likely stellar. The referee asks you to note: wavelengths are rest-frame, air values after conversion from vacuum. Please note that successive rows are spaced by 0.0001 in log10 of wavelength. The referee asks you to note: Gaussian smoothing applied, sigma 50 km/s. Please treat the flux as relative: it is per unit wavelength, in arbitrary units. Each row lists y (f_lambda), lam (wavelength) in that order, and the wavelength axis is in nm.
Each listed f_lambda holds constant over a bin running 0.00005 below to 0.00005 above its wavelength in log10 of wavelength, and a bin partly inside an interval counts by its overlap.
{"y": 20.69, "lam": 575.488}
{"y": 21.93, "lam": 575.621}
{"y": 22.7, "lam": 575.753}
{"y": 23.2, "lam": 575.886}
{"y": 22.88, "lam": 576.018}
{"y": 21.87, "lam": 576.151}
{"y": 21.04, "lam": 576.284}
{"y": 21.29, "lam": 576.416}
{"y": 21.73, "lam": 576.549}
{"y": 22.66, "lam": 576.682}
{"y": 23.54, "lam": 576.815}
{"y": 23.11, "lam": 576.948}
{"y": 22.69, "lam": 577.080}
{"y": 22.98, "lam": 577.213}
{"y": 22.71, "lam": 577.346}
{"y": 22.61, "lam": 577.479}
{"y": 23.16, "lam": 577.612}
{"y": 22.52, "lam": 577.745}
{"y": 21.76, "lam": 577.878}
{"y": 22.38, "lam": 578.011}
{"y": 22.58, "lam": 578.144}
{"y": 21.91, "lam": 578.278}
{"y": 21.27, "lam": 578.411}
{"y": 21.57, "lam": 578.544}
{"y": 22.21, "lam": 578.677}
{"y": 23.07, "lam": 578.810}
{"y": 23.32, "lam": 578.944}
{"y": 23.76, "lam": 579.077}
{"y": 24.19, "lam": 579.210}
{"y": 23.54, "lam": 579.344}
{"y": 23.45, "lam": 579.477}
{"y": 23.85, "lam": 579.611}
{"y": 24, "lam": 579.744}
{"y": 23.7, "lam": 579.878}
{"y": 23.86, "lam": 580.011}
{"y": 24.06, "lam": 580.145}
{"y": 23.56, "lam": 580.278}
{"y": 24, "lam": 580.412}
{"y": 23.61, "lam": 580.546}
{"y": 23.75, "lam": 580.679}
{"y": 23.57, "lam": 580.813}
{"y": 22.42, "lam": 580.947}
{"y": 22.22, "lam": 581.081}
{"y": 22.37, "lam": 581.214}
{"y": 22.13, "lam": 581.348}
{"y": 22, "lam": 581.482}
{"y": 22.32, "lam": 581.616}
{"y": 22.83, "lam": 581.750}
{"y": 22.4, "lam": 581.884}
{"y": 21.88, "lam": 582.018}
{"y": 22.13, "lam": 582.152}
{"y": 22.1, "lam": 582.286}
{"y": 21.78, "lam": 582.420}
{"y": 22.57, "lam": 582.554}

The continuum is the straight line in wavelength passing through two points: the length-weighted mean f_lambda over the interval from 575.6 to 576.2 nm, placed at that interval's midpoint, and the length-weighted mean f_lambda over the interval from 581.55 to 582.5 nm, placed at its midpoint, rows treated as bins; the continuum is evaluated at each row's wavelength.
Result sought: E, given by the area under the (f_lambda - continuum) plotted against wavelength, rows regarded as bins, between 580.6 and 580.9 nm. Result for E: 0.38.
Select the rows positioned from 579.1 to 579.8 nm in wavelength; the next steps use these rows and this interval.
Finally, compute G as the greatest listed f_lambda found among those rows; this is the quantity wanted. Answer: 24.19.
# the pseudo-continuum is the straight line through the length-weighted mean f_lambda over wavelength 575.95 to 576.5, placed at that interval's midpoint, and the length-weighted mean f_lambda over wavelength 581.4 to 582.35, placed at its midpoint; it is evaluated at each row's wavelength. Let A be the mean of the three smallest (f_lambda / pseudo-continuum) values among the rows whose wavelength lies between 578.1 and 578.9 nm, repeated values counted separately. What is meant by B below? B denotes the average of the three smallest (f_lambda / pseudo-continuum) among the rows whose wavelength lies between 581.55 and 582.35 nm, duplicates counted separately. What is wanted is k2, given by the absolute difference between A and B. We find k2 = 0.007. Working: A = 0.98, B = 0.99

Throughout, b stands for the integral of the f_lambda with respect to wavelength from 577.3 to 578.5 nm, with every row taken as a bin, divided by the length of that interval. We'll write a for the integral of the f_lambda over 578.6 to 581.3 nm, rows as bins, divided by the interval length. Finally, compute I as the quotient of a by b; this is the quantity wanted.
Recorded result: 1.05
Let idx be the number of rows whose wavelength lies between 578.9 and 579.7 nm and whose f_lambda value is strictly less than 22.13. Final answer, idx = 0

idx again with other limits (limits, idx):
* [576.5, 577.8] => 1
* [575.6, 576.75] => 5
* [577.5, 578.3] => 2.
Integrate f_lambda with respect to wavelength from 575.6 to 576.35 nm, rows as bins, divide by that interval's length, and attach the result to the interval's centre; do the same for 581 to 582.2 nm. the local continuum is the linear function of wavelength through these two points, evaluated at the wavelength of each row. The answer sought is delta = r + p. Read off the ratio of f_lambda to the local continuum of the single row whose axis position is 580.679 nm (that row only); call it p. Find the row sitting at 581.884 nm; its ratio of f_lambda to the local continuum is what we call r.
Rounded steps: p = 1.07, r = 1.01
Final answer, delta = 2.07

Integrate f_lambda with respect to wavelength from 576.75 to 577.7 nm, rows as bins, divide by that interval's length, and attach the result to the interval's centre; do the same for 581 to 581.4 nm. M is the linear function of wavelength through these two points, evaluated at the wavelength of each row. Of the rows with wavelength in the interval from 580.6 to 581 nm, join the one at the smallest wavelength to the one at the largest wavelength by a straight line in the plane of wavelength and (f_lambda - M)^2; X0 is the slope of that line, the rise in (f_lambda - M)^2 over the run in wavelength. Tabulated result -7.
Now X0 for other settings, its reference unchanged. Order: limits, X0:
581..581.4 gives 0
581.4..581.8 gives 1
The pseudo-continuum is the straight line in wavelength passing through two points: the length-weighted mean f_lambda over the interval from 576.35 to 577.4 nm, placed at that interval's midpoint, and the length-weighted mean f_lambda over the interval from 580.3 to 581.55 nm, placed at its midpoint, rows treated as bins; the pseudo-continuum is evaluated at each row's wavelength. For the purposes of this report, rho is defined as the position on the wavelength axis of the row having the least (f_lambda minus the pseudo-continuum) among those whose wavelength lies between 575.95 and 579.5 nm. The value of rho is 576.284 nm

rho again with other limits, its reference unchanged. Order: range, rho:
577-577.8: 577.745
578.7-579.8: 578.810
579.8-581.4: 581.348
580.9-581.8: 581.482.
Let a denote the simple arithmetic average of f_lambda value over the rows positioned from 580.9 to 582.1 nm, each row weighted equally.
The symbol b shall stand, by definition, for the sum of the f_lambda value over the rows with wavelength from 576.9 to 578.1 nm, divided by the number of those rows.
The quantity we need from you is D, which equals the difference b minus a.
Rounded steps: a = 22.3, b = 22.7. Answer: 0.4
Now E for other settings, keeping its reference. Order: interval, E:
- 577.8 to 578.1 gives -0.10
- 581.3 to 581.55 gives -0.05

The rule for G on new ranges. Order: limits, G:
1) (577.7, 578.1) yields 22.52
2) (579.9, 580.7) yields 24.06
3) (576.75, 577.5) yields 23.54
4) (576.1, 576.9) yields 23.54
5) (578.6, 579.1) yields 23.76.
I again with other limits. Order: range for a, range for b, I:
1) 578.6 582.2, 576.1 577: 1.04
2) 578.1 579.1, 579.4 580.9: 0.94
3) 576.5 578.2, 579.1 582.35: 0.98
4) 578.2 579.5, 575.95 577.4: 1.02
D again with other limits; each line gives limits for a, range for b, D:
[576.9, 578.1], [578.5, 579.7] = 0.6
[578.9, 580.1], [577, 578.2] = -1.1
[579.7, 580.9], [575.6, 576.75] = -1.6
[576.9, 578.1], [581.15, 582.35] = -0.4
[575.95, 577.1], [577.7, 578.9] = -0.2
